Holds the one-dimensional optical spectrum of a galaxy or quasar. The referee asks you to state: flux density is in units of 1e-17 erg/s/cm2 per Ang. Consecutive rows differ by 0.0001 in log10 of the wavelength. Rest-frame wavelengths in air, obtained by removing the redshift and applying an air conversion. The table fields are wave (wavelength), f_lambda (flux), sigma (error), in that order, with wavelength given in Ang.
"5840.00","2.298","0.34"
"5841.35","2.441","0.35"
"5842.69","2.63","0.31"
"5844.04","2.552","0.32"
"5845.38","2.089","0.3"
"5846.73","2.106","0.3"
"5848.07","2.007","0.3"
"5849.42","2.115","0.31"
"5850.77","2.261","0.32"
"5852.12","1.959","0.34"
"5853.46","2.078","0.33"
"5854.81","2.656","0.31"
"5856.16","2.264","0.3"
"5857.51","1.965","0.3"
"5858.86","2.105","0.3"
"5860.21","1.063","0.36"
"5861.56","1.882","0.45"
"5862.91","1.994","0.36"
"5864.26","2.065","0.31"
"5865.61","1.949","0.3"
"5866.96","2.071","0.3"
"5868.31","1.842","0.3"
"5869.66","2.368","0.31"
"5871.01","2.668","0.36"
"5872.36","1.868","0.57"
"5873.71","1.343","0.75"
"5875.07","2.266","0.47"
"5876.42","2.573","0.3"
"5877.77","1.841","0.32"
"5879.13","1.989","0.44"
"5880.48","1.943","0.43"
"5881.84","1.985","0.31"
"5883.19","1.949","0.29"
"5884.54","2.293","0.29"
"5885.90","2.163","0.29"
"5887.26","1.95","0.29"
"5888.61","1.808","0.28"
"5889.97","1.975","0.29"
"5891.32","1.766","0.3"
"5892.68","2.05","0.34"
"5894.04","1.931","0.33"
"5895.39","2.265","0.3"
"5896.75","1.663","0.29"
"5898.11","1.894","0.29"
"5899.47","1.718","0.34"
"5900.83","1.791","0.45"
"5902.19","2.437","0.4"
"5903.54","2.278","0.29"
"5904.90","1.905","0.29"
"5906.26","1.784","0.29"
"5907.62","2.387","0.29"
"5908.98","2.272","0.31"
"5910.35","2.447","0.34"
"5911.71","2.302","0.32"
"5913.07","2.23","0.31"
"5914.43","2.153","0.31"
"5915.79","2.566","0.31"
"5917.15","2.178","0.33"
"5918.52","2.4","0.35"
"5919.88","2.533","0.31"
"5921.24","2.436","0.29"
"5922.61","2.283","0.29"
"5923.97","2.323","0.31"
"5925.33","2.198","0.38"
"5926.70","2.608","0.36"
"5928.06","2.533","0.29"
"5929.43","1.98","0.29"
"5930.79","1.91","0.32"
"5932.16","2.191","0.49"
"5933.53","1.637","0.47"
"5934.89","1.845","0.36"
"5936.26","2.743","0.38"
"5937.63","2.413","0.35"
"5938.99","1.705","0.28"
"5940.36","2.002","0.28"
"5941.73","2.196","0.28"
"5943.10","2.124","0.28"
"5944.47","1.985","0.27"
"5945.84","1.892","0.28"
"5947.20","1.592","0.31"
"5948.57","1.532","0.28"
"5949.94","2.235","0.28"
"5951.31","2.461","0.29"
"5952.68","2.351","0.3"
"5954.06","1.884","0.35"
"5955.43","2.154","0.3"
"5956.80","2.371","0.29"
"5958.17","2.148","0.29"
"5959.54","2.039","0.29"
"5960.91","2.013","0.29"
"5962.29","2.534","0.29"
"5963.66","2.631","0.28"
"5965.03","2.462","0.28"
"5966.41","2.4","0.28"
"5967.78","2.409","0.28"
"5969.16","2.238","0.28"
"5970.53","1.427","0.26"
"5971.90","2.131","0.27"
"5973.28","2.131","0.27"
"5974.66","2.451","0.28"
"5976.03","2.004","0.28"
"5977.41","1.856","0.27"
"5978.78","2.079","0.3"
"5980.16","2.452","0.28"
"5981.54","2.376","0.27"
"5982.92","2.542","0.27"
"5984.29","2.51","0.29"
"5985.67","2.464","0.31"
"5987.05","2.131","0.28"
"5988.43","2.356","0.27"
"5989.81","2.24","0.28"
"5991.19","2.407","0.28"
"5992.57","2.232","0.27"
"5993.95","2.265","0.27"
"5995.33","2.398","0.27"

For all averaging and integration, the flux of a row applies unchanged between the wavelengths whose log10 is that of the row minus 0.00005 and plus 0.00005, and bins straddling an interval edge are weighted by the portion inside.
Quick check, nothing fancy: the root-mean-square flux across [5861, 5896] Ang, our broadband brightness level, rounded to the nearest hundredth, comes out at 2.05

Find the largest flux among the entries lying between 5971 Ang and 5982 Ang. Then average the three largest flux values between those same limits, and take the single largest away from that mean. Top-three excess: -0.03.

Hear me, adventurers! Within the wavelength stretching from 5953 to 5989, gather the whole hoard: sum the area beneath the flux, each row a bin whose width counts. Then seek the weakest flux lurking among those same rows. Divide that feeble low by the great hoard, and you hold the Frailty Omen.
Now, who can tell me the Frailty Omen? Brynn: 0.018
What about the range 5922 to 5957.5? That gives 0.020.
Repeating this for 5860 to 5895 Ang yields 0.015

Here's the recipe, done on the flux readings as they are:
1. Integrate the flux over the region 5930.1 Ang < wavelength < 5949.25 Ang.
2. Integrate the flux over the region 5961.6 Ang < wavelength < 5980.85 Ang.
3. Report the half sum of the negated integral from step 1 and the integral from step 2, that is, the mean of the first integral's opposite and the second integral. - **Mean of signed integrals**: 2.5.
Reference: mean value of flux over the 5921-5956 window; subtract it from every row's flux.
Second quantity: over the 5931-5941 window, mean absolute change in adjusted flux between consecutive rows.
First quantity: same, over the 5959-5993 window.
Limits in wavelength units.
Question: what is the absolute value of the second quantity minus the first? 0.27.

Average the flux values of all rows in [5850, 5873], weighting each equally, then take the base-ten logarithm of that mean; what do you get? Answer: 0.314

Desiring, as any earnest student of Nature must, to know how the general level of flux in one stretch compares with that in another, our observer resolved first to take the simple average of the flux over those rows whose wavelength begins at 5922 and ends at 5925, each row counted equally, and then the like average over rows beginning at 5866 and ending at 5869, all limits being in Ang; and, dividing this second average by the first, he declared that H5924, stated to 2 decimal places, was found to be 0.85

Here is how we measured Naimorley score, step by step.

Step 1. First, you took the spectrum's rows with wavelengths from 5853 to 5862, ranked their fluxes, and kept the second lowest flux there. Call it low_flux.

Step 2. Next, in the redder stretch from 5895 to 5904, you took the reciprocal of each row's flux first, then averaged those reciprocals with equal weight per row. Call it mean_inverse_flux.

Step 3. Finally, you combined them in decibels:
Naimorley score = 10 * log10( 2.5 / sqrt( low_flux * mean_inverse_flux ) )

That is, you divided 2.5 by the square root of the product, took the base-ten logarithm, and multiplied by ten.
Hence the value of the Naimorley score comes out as 4.1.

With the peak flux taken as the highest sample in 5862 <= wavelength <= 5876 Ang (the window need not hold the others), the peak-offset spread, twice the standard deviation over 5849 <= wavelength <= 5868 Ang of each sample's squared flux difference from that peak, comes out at 1.2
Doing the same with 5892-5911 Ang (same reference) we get 0.7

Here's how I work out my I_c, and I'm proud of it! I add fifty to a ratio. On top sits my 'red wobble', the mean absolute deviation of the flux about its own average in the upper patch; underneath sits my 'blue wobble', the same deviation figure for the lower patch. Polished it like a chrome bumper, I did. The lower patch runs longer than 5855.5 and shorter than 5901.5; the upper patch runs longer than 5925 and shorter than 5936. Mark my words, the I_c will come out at 51.3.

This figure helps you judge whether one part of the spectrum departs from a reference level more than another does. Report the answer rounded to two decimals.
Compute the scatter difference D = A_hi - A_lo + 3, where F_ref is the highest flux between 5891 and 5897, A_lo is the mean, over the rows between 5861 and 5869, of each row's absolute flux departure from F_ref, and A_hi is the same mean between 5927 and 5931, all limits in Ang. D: 3.00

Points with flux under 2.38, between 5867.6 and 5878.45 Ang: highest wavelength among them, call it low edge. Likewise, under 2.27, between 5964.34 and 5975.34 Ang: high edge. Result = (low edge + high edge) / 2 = 5925.5 Ang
